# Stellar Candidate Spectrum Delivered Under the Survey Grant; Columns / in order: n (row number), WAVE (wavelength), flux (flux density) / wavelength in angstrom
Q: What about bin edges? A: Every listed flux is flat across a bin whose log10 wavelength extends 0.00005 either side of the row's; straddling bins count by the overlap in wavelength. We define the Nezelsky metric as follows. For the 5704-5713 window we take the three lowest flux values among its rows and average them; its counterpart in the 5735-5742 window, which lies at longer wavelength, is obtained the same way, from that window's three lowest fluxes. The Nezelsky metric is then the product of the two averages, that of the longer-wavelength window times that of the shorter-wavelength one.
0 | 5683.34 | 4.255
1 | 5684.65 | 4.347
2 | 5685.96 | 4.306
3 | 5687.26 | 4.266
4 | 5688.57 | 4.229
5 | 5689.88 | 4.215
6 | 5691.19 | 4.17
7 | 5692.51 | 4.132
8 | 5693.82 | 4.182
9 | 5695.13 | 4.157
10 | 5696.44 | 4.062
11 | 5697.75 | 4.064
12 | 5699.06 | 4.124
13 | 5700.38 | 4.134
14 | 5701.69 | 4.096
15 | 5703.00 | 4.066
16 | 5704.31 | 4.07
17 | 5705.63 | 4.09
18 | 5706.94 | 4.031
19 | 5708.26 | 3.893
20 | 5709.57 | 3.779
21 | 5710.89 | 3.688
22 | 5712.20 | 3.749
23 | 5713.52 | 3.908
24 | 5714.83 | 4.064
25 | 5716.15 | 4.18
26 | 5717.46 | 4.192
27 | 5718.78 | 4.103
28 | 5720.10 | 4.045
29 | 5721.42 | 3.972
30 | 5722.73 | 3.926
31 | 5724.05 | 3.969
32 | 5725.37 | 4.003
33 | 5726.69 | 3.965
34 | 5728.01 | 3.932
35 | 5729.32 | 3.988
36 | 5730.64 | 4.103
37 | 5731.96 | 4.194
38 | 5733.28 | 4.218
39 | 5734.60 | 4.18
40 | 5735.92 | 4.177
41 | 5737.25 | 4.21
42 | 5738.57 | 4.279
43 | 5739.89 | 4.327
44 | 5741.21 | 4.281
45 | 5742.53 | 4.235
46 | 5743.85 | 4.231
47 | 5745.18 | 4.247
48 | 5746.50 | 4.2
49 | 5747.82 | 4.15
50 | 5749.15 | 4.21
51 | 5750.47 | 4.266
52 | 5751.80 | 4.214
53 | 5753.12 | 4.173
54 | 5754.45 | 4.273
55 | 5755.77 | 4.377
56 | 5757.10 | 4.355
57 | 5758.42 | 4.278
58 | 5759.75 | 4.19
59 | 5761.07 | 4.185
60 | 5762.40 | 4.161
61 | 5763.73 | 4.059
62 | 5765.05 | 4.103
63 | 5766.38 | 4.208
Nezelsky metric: 15.8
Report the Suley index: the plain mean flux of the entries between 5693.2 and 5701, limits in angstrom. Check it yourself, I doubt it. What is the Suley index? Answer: 4.12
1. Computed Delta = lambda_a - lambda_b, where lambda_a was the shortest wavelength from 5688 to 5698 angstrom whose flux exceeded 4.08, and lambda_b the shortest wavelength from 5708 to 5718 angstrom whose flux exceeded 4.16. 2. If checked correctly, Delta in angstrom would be -27.6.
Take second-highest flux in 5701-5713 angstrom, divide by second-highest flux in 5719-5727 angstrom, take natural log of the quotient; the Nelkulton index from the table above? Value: 0.022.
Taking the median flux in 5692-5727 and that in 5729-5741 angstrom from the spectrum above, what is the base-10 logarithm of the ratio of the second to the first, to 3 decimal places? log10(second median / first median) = 0.014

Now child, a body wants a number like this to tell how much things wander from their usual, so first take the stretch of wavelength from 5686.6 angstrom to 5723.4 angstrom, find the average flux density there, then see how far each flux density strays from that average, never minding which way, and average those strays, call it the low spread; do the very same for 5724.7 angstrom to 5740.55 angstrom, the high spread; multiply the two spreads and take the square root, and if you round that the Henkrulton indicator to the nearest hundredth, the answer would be 0.11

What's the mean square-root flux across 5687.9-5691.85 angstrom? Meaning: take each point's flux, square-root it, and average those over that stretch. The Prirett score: 2.05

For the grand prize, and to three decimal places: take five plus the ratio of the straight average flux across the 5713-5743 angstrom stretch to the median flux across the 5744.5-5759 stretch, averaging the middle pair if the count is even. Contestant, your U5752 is 5.967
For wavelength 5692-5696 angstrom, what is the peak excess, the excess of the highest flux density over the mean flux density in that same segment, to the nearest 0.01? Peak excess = 0.03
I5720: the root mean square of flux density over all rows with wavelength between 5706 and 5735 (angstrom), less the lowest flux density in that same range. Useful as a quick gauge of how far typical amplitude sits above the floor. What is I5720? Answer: 0.32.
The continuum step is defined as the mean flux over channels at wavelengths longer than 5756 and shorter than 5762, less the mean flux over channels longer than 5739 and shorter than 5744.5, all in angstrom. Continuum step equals -0.02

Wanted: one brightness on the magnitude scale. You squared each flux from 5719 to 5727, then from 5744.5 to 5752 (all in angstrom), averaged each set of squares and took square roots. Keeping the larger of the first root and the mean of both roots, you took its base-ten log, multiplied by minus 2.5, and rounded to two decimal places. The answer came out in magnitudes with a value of -1.53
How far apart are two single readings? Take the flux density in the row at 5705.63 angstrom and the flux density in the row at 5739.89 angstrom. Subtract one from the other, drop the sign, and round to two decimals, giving 0.24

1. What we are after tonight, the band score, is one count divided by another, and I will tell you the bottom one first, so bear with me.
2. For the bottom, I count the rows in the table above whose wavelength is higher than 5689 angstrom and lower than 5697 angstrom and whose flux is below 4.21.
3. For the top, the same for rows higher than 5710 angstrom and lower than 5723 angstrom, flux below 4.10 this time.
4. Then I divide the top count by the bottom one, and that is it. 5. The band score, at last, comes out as 1.40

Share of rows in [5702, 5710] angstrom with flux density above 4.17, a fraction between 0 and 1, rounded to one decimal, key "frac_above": 0.0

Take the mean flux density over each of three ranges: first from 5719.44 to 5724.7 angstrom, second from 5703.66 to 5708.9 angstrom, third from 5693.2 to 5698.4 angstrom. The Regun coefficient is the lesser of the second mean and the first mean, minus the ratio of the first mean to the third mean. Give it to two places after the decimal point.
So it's 3.01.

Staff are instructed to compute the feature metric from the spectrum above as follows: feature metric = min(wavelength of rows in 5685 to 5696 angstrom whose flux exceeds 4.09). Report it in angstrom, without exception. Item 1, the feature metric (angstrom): 5685.96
